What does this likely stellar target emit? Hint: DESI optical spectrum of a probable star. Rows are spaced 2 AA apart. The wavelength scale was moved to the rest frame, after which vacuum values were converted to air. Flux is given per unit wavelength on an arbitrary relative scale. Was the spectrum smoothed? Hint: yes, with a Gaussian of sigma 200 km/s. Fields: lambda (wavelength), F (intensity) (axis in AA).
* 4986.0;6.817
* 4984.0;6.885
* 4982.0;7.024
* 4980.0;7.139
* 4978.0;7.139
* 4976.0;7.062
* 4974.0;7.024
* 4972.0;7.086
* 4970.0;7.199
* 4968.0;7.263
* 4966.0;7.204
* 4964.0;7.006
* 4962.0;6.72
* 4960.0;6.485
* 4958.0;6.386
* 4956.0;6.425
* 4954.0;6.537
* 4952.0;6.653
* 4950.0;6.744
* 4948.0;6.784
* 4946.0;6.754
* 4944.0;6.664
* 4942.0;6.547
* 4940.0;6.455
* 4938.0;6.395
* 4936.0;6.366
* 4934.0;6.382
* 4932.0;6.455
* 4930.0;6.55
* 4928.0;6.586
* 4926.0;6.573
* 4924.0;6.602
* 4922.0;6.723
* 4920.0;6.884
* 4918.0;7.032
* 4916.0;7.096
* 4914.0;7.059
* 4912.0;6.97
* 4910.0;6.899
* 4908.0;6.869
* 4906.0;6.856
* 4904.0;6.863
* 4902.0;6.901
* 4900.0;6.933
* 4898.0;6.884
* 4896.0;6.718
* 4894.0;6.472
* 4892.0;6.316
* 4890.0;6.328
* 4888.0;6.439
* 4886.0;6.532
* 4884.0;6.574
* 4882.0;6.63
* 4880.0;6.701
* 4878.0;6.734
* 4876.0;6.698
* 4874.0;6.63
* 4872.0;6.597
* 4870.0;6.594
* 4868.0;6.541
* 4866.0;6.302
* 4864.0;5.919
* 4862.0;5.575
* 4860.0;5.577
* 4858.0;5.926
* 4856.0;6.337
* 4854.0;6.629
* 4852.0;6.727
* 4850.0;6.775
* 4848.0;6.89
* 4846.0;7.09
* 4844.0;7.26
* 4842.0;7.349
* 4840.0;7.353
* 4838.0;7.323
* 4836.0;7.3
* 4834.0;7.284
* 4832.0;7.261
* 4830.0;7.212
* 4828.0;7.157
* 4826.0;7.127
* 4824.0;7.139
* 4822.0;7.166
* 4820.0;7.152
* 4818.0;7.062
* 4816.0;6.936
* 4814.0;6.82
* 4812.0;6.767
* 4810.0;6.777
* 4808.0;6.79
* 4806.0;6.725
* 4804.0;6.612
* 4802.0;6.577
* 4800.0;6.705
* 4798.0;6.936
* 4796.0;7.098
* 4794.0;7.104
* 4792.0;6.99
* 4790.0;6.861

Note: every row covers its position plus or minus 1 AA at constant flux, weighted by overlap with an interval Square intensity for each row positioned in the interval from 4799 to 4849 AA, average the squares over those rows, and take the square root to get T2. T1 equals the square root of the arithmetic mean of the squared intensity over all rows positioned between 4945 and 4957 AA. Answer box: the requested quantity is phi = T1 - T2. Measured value -0.39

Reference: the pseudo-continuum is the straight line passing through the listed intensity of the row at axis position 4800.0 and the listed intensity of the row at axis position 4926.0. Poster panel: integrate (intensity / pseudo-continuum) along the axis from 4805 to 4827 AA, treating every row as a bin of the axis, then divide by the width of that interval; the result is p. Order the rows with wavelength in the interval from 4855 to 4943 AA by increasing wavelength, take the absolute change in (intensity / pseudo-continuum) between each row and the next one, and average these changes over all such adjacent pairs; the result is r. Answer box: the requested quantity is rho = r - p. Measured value -1.02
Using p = 1.04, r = 0.0148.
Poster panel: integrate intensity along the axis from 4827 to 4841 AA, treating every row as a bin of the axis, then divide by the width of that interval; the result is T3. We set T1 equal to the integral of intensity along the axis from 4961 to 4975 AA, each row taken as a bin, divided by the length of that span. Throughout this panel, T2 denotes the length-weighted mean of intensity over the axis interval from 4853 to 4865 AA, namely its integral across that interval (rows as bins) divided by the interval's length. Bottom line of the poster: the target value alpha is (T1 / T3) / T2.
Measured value 0.162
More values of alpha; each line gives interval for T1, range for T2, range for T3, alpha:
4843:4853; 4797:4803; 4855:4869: 0.171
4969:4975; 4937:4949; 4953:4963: 0.165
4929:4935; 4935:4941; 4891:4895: 0.158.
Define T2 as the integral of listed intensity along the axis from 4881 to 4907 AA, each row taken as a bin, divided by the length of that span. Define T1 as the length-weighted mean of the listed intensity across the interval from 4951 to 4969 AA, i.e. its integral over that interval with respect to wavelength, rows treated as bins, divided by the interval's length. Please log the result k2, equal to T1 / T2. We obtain 1.01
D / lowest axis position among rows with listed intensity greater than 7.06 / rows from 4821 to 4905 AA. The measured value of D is 4822.0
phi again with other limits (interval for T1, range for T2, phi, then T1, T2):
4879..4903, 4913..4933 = -0.14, 6.62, 6.76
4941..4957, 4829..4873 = -0.10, 6.64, 6.74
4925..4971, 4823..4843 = -0.59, 6.66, 7.25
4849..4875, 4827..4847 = -0.93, 6.33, 7.26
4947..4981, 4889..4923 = 0.06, 6.88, 6.82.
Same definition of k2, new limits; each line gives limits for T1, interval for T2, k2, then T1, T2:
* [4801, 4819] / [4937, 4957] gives 1.03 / 6.79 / 6.60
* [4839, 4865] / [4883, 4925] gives 0.97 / 6.57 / 6.76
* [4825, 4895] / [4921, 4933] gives 1.02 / 6.69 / 6.58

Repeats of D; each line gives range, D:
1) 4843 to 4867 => 4844.0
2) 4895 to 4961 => 4916.0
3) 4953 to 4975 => 4966.0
